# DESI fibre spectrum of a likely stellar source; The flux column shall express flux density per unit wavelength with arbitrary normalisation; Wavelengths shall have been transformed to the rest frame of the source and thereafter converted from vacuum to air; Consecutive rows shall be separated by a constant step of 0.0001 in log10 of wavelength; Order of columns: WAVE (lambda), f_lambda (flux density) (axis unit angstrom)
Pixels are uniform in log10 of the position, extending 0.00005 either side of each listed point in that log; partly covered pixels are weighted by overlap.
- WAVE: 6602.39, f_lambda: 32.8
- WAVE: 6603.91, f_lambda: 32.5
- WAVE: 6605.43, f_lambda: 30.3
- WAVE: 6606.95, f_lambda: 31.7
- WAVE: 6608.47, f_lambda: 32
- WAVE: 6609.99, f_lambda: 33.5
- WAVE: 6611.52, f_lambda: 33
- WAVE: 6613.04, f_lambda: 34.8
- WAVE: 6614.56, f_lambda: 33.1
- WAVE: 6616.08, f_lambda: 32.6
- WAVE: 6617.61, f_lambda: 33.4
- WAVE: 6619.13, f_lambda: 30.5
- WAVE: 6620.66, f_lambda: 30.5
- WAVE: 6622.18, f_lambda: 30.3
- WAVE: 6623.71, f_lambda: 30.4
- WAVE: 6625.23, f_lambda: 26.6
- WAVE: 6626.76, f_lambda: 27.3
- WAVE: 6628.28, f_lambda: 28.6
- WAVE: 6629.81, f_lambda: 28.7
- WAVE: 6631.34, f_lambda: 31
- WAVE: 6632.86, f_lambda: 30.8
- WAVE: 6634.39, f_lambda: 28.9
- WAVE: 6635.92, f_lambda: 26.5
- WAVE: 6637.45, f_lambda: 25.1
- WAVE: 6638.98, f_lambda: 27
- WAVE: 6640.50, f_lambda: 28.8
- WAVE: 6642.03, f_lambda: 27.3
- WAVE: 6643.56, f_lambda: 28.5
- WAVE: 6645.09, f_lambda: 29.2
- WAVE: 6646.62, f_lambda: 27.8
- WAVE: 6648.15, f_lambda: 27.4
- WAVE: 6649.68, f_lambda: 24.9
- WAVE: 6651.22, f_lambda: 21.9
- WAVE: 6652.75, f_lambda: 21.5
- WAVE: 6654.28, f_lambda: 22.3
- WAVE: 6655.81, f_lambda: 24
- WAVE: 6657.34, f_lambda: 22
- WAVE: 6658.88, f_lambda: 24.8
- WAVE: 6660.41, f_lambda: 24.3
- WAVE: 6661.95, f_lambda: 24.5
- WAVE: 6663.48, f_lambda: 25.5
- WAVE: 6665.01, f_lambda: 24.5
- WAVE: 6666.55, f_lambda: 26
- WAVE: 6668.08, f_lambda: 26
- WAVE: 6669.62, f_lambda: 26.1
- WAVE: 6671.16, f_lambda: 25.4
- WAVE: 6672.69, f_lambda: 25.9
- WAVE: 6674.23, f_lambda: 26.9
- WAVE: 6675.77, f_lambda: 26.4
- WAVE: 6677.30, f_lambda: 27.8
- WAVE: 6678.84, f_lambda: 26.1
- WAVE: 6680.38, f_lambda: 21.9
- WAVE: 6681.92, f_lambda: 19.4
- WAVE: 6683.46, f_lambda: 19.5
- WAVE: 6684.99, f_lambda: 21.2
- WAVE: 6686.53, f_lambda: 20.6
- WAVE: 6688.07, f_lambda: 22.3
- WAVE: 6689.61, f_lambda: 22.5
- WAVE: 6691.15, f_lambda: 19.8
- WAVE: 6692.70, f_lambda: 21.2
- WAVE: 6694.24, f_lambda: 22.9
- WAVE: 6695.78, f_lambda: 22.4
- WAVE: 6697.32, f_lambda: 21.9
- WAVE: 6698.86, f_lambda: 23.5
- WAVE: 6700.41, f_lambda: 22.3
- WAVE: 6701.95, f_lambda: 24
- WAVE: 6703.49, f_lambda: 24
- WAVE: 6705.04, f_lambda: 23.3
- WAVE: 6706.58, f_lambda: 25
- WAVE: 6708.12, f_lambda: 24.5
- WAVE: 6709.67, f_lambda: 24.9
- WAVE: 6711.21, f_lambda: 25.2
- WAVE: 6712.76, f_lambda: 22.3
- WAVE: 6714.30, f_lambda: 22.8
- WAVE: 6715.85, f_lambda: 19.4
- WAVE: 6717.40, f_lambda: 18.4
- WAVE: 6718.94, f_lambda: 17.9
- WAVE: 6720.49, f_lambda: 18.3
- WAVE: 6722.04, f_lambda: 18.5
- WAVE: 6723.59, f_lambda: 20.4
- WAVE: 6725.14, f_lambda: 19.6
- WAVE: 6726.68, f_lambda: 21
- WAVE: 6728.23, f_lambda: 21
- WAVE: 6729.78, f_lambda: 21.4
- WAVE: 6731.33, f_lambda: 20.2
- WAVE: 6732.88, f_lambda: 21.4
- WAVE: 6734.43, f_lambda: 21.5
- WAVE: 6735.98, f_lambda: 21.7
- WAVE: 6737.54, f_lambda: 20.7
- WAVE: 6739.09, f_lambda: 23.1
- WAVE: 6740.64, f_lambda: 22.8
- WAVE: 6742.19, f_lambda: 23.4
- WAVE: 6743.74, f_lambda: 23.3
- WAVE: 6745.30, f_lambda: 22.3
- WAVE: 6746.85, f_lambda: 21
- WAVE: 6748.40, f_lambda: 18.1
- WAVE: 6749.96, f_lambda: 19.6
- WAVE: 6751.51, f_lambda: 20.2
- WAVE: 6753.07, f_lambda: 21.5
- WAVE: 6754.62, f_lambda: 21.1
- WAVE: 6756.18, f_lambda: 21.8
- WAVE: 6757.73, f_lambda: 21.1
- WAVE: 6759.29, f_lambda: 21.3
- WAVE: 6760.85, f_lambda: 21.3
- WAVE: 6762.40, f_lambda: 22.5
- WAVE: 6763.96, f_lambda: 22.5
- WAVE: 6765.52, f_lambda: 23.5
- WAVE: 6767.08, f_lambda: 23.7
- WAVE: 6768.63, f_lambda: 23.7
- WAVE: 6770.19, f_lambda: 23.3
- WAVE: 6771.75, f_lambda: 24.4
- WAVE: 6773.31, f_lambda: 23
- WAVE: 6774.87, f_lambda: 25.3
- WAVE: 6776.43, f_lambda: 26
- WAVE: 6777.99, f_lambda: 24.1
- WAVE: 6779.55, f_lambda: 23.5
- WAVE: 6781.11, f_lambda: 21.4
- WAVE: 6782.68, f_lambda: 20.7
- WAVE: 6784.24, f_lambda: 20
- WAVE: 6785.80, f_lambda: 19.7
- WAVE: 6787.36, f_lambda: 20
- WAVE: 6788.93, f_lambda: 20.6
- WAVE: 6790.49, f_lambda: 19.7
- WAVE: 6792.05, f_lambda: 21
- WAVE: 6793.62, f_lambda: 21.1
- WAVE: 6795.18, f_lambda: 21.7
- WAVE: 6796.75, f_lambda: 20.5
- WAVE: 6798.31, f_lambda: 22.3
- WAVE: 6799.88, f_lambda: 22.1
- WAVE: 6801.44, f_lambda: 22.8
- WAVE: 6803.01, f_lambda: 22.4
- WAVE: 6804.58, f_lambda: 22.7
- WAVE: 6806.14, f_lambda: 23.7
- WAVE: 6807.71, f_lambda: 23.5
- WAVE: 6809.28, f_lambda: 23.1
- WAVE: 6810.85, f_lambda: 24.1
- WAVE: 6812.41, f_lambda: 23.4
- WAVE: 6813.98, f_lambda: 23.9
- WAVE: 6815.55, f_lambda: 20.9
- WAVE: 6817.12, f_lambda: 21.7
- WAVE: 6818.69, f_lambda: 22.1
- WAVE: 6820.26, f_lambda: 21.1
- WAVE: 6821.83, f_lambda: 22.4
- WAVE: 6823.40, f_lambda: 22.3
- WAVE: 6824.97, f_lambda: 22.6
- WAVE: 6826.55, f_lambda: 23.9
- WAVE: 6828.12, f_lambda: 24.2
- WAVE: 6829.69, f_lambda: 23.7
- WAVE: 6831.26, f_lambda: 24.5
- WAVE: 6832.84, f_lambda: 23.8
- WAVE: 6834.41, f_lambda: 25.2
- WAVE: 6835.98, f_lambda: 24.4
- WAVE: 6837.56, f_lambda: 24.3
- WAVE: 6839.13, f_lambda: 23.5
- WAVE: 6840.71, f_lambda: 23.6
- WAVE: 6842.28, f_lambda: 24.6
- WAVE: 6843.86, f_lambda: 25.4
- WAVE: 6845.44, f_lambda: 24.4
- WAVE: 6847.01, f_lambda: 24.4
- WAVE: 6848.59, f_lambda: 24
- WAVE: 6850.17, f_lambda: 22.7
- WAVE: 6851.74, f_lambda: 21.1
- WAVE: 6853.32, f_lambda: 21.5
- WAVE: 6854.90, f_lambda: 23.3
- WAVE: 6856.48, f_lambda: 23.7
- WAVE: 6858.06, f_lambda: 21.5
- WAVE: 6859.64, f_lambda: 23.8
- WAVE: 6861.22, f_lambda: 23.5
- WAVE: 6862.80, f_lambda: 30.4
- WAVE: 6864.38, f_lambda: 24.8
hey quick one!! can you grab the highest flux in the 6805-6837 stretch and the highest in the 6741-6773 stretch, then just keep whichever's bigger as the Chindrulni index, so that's 25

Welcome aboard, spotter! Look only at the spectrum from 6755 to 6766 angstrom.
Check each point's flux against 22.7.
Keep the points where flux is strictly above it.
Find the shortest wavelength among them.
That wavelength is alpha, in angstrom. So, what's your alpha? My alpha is 6765.52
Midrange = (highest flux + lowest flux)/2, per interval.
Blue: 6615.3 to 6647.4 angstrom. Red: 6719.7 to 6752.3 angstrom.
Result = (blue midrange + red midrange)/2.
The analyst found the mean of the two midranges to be 25.0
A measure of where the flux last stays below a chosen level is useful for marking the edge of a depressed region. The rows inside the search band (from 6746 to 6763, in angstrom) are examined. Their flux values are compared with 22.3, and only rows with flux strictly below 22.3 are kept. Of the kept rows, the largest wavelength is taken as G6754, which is 6760.85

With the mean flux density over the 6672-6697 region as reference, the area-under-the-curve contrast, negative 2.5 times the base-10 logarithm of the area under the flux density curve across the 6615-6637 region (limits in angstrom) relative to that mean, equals -3.6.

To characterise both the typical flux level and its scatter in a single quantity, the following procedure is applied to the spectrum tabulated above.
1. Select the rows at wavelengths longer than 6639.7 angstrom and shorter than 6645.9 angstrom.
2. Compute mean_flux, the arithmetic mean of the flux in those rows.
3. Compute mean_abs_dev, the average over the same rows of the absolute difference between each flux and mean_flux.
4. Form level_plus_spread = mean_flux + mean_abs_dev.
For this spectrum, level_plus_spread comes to 29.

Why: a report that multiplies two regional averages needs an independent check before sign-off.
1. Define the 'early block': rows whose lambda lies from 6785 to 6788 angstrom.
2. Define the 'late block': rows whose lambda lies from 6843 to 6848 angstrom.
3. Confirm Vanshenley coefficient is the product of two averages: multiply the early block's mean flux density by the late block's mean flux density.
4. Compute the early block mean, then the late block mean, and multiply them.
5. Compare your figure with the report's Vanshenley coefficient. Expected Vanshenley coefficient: 491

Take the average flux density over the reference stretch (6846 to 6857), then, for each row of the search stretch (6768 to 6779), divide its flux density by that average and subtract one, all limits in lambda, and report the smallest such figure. 0.00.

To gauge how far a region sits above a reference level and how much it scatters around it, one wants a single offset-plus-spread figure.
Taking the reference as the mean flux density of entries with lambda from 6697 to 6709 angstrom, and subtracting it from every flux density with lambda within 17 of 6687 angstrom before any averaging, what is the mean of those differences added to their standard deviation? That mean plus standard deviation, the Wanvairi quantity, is 1.9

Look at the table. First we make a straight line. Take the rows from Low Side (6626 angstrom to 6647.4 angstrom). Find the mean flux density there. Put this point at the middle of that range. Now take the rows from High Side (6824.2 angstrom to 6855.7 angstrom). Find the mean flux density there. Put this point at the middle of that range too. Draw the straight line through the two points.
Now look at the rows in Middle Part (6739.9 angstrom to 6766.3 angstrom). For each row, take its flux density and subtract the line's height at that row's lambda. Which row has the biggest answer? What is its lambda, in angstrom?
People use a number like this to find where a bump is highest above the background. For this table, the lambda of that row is 6765.52 angstrom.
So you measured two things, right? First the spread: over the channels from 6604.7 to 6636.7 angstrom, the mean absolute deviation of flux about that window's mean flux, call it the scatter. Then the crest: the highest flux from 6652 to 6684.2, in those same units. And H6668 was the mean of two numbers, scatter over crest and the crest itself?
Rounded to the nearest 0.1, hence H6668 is 13.9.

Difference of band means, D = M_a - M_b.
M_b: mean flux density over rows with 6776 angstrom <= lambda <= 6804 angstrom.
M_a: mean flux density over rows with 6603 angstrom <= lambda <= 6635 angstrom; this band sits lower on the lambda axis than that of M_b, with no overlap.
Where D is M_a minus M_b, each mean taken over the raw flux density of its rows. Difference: 9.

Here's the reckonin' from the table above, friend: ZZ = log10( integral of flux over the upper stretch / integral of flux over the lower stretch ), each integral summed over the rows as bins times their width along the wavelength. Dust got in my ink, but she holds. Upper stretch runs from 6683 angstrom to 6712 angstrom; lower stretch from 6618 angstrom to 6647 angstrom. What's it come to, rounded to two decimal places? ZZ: -0.10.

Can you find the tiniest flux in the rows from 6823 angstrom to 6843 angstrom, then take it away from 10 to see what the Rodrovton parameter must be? -12.3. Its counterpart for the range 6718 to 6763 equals -7.9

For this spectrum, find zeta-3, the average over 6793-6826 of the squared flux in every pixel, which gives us 503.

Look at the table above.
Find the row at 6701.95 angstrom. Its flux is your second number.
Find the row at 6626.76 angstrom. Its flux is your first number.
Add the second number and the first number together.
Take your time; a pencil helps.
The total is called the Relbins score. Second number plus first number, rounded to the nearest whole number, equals 51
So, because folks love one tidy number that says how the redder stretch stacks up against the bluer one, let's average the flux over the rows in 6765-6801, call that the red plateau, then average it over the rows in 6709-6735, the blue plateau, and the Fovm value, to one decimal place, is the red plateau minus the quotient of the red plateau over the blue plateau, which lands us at 21.2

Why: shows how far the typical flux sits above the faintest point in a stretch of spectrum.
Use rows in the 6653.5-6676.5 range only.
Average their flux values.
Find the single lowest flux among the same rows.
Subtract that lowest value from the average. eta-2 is 3.0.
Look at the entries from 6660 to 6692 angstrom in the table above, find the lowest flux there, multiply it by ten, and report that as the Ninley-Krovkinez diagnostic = 194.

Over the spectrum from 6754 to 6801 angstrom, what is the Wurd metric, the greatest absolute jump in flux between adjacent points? 2.3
